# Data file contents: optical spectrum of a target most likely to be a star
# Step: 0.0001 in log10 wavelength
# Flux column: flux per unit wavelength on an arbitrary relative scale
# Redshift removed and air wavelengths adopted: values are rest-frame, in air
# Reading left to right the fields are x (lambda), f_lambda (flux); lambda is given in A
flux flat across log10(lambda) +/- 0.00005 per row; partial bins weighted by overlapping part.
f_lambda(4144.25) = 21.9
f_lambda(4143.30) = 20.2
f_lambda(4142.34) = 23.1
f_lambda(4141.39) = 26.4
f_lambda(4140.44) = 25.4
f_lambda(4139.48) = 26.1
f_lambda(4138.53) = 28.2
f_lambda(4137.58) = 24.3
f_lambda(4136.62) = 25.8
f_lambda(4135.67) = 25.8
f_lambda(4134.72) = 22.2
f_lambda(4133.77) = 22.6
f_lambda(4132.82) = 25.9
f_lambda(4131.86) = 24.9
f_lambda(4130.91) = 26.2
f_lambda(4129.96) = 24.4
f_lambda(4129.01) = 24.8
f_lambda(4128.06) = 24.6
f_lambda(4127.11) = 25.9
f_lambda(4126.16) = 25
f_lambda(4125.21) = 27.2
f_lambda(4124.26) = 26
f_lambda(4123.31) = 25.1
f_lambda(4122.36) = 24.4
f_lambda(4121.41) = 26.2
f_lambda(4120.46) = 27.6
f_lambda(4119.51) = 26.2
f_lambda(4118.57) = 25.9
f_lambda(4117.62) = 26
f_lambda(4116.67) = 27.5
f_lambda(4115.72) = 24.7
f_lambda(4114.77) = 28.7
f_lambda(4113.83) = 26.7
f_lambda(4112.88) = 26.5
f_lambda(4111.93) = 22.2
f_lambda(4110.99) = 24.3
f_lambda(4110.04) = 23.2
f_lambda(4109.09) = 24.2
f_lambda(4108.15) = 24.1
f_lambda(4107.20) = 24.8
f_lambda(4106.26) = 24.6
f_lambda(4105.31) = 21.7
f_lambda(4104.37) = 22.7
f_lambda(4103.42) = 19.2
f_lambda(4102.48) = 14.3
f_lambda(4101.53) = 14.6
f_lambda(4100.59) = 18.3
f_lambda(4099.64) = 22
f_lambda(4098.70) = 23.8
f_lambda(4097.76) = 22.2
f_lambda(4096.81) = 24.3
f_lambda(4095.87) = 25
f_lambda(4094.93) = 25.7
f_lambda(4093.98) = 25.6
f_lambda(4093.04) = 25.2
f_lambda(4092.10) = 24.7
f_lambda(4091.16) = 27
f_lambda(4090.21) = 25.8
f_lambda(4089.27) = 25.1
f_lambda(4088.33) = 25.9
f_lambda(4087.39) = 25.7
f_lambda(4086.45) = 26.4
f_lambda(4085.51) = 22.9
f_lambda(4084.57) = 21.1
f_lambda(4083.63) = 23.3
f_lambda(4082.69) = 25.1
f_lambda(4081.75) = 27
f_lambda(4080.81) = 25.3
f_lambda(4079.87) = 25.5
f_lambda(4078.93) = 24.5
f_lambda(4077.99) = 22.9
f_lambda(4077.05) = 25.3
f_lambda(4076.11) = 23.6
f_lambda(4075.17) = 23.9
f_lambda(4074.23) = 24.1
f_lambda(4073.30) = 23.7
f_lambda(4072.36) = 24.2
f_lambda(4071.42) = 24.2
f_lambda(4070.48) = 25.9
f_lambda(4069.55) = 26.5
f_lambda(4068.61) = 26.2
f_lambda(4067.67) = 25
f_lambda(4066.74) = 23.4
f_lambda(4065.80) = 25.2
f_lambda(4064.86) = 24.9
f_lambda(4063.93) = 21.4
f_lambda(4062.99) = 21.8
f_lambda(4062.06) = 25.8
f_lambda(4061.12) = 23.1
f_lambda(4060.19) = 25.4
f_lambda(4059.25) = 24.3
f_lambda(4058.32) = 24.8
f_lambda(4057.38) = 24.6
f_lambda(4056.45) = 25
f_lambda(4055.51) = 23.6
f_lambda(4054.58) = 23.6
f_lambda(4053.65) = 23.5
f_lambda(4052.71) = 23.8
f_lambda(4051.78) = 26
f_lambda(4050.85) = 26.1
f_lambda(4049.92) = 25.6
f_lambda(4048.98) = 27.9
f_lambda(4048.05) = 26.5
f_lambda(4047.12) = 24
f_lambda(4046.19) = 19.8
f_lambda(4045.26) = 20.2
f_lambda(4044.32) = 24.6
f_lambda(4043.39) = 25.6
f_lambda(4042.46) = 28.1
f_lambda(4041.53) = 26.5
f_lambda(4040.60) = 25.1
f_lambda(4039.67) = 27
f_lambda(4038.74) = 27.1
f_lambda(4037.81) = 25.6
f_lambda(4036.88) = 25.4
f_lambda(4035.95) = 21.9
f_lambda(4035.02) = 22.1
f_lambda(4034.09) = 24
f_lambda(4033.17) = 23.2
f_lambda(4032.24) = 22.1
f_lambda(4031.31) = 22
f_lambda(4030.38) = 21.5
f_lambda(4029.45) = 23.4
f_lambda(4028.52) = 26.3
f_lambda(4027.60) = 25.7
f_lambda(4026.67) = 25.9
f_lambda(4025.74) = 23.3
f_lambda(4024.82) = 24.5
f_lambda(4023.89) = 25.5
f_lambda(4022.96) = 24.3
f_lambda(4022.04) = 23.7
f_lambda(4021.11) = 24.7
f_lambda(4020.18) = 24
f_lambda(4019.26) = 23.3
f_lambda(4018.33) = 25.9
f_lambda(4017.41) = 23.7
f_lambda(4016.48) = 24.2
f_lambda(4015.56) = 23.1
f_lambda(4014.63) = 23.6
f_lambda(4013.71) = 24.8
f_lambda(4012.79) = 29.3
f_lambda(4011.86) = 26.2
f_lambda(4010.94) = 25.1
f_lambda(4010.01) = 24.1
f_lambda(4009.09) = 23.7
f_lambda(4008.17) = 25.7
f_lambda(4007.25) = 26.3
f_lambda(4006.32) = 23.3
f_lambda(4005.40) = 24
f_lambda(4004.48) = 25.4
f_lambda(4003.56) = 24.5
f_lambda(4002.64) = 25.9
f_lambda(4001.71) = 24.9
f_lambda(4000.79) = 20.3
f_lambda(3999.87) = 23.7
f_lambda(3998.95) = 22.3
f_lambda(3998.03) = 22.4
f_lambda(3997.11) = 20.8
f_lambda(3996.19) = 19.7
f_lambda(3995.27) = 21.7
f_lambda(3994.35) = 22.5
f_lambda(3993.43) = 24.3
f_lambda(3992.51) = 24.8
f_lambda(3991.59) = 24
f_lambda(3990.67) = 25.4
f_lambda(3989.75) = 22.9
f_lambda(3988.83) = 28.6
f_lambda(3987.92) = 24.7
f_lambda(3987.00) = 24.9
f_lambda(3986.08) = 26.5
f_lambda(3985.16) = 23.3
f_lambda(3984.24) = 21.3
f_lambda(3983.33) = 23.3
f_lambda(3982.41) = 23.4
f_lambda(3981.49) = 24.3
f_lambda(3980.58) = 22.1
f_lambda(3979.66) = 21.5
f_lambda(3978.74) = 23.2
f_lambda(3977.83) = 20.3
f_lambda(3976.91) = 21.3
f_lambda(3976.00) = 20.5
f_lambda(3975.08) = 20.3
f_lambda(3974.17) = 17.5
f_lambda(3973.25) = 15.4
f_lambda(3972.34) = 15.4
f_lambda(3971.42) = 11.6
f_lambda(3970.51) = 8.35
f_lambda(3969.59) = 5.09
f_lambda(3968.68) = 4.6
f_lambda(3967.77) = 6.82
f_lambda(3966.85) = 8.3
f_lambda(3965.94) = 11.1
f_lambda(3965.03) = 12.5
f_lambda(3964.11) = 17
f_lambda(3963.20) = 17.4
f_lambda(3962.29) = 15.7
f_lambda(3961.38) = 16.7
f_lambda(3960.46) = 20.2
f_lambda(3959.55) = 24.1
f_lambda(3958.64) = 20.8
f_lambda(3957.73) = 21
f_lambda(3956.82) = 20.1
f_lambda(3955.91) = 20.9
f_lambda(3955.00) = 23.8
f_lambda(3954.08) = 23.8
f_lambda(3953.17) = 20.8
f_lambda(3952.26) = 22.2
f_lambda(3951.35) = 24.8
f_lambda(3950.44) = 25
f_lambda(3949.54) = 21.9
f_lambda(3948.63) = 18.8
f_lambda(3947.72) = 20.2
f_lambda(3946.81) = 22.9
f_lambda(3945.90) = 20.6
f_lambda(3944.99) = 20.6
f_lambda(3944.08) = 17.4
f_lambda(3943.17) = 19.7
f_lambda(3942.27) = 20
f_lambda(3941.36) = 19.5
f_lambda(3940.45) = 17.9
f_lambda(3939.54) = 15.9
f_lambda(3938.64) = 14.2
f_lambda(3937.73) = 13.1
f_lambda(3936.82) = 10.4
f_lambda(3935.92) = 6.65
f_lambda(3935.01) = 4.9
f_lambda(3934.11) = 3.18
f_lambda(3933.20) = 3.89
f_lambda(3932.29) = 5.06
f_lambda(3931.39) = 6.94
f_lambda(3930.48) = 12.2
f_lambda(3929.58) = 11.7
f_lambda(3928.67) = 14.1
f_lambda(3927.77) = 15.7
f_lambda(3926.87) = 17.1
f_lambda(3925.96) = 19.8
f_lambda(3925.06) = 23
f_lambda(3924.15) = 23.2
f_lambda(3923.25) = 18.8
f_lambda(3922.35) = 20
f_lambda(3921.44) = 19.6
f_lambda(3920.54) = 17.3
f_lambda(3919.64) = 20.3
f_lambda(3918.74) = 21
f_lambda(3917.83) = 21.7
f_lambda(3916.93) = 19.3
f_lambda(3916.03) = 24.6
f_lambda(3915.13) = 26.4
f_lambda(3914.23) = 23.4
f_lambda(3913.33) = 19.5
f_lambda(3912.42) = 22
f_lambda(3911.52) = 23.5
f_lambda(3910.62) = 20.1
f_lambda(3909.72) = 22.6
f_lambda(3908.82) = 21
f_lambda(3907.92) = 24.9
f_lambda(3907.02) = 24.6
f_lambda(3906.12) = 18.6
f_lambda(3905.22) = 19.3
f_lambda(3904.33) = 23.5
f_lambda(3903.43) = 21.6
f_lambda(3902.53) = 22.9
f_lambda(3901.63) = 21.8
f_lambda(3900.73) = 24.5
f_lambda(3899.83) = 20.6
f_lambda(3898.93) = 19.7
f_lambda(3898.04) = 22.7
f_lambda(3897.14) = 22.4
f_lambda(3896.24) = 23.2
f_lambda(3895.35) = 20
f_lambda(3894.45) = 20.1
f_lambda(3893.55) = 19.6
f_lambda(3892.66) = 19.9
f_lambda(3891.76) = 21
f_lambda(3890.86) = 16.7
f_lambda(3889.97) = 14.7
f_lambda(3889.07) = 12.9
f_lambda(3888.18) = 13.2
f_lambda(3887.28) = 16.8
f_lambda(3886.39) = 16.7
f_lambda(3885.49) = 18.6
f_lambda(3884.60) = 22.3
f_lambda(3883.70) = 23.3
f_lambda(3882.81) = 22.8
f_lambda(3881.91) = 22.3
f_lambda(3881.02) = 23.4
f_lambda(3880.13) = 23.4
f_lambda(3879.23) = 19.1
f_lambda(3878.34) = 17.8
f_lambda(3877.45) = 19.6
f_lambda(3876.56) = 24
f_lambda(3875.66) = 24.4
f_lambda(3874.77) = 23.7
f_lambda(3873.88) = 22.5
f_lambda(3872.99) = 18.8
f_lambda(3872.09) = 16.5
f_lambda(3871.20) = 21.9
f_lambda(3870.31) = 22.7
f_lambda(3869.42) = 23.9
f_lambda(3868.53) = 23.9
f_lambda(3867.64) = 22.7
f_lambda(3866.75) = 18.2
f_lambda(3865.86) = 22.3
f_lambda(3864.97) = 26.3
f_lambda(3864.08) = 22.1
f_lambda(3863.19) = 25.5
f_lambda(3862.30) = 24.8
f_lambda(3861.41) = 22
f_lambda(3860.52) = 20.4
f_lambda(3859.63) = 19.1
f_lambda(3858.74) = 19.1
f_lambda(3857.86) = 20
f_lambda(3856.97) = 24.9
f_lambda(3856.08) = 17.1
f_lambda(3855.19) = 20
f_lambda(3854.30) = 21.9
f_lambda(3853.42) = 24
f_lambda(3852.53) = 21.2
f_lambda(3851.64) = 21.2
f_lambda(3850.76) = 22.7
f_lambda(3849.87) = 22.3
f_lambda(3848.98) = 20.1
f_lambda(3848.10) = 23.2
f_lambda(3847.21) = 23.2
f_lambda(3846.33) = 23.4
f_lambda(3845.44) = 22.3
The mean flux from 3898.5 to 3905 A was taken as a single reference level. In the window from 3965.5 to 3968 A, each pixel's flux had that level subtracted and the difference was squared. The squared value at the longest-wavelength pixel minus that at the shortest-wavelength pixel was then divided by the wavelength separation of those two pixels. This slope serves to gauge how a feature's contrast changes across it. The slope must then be 61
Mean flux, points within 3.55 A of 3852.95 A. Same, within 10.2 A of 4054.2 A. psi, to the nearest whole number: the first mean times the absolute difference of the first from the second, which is 61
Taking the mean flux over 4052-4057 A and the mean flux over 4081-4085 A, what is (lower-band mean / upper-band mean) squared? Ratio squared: 0.98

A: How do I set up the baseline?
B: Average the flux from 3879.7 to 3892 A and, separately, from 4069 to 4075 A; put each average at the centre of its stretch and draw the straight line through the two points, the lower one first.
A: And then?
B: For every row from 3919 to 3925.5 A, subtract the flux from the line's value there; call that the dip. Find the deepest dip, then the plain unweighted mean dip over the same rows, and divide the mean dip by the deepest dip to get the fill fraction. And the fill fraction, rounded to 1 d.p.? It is 0.0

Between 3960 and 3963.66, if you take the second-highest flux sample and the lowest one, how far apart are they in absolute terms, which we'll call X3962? 1.7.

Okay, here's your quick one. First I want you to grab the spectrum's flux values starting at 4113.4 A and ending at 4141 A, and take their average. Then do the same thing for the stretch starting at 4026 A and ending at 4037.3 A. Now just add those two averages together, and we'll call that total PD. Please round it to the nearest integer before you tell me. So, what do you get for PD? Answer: 49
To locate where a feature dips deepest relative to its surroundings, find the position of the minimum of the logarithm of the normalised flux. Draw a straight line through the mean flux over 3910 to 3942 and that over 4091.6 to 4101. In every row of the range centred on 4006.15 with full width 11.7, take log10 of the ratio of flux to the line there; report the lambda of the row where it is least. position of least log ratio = 4000.79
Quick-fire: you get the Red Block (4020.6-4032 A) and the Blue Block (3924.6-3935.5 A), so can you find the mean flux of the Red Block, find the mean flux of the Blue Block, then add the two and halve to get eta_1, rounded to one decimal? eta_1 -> 17.8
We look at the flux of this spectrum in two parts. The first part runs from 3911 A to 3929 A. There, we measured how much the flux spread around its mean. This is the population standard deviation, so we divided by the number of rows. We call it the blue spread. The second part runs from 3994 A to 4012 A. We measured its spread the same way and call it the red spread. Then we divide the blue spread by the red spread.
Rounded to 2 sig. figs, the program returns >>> 1.6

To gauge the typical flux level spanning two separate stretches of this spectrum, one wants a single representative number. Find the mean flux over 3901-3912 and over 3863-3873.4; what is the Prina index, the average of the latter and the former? 22.0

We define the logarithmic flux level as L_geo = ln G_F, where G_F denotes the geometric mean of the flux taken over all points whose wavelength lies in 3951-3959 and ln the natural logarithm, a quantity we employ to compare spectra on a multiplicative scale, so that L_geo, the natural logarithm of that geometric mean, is 3.09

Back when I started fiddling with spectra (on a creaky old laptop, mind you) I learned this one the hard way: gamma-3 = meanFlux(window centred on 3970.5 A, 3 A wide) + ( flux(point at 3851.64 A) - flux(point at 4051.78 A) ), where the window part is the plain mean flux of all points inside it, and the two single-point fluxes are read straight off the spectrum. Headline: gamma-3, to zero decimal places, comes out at 4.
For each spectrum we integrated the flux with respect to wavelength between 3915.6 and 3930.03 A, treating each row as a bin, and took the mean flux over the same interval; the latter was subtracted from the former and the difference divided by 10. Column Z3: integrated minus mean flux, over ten 26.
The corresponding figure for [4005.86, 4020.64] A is 34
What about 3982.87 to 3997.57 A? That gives 32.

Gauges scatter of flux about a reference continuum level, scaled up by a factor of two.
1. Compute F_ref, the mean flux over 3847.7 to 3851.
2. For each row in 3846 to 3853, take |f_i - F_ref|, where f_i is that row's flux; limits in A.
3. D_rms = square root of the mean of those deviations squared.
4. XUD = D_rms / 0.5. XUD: 2.3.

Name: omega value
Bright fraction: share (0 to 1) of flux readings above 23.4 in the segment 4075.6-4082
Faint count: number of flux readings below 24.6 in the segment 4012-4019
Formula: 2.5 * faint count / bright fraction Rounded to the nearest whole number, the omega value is 12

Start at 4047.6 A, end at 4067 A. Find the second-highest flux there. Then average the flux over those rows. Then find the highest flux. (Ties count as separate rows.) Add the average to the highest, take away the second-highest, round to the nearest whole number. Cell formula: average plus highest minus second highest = 26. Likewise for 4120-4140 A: 26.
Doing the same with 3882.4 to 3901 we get 21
